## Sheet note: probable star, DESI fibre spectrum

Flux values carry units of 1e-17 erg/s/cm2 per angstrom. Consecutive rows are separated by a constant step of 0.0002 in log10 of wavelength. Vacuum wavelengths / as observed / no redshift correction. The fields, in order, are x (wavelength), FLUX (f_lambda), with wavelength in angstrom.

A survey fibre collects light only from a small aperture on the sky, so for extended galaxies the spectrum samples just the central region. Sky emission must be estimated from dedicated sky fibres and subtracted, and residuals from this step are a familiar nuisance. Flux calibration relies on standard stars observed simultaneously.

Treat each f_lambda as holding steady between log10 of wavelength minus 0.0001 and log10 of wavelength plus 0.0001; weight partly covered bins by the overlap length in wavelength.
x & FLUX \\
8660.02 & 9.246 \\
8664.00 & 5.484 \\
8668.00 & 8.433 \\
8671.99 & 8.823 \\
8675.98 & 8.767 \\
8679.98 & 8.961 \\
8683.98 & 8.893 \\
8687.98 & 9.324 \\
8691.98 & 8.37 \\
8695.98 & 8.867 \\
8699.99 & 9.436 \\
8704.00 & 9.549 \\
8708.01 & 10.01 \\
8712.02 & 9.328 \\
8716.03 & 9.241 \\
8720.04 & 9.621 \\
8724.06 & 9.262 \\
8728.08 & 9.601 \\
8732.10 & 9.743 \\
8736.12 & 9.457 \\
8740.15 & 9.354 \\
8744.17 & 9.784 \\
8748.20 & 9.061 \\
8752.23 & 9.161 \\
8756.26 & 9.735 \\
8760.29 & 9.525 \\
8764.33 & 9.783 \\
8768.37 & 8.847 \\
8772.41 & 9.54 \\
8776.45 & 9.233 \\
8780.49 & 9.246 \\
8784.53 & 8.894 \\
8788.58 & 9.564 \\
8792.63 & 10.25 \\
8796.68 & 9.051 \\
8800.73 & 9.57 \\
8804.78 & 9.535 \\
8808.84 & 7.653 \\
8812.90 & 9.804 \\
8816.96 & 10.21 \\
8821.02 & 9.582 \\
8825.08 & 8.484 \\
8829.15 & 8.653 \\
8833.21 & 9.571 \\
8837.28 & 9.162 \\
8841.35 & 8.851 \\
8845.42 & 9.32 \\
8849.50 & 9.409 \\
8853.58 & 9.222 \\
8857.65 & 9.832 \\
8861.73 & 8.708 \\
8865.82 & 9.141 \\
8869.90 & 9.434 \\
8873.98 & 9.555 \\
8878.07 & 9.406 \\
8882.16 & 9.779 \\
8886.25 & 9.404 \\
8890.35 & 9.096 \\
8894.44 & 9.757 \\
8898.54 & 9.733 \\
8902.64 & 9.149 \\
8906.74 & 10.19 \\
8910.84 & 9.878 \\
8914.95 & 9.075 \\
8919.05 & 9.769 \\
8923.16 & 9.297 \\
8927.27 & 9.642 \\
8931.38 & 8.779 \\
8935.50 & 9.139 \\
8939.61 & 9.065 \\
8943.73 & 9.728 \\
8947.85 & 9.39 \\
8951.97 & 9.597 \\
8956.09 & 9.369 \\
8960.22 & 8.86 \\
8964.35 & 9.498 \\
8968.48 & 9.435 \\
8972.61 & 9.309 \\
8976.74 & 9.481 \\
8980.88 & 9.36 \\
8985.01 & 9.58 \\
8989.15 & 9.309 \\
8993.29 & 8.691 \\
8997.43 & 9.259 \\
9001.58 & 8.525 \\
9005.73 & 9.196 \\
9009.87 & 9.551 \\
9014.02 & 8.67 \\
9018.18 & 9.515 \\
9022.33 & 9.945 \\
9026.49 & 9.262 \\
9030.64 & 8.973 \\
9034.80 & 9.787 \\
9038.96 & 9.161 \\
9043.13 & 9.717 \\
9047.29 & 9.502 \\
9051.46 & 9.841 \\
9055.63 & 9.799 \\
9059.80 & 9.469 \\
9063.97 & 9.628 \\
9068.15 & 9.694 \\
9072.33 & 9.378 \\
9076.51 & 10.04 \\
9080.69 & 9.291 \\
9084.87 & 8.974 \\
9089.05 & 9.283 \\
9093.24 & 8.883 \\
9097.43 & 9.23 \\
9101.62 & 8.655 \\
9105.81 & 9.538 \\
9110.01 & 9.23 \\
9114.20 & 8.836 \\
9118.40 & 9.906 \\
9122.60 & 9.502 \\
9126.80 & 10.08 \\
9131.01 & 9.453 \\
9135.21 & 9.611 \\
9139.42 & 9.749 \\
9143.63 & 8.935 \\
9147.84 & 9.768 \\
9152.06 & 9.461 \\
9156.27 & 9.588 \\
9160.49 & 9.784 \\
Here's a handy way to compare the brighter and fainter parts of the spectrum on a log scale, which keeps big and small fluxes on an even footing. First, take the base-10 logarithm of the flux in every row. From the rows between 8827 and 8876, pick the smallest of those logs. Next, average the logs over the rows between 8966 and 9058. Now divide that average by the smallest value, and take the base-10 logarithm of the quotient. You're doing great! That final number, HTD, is 0.015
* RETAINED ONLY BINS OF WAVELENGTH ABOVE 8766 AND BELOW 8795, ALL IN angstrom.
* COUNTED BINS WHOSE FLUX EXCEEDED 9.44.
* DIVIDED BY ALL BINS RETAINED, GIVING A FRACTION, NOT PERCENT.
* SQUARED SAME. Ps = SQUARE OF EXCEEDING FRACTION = 0.18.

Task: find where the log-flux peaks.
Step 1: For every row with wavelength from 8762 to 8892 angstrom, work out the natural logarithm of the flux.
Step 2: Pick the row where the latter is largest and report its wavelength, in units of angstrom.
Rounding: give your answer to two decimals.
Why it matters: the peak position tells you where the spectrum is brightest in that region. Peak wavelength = 8792.63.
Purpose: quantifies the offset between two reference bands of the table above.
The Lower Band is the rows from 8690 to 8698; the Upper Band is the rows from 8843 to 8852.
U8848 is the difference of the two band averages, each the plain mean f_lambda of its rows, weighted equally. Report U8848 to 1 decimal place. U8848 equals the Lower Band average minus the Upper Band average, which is -0.7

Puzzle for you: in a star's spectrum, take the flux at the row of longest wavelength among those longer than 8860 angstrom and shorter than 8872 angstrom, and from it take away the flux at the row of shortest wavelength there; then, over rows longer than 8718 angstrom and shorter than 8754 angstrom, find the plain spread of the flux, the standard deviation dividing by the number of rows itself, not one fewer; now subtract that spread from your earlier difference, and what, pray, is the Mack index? 0.5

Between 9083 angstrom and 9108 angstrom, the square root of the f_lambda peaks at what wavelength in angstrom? 9105.81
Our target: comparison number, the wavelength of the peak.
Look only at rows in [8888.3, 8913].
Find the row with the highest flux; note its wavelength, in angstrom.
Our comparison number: 8906.74 angstrom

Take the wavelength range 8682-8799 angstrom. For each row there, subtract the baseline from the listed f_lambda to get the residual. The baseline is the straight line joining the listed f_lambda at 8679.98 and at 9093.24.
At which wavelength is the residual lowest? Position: 8691.98 angstrom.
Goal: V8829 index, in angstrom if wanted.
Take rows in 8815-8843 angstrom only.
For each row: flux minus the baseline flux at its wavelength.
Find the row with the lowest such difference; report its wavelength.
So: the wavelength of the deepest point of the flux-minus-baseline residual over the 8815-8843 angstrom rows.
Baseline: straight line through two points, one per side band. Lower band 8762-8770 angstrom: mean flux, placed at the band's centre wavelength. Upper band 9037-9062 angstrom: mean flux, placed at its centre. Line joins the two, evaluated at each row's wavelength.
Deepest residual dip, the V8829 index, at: 8825.08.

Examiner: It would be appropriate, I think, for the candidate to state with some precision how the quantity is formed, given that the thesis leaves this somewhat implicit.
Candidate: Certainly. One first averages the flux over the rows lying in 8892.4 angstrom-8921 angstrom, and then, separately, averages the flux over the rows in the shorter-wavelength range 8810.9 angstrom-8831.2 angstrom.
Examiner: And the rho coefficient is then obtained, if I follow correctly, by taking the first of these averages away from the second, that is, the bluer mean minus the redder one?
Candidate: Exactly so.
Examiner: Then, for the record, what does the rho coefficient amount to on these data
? -0.30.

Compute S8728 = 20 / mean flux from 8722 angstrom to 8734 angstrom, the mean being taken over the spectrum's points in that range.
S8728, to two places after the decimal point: 2.10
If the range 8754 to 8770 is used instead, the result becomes 2.11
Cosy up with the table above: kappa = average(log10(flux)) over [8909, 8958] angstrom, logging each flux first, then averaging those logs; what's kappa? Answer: 0.973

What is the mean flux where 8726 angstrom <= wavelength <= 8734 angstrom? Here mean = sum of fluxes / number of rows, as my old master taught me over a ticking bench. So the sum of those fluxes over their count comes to 9.67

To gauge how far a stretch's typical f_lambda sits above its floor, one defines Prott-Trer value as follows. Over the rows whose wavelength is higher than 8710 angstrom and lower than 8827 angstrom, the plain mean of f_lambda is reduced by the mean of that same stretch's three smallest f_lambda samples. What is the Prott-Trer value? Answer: 1.1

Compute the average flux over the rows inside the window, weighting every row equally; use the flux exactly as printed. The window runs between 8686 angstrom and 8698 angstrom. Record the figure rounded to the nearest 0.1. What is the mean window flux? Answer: 8.9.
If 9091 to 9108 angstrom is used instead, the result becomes 9.1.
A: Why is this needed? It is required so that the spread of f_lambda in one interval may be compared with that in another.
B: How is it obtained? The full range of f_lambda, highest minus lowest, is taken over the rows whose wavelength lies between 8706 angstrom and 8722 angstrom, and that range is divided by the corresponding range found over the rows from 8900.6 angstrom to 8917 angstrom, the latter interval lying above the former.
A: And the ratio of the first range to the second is 0.7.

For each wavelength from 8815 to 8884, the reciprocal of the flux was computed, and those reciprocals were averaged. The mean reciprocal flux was 0.108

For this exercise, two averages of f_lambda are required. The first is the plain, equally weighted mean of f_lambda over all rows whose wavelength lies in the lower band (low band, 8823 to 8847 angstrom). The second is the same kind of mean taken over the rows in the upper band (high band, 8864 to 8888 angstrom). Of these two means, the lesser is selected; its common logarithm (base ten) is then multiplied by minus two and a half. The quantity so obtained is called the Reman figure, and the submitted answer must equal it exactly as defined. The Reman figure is -2.39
